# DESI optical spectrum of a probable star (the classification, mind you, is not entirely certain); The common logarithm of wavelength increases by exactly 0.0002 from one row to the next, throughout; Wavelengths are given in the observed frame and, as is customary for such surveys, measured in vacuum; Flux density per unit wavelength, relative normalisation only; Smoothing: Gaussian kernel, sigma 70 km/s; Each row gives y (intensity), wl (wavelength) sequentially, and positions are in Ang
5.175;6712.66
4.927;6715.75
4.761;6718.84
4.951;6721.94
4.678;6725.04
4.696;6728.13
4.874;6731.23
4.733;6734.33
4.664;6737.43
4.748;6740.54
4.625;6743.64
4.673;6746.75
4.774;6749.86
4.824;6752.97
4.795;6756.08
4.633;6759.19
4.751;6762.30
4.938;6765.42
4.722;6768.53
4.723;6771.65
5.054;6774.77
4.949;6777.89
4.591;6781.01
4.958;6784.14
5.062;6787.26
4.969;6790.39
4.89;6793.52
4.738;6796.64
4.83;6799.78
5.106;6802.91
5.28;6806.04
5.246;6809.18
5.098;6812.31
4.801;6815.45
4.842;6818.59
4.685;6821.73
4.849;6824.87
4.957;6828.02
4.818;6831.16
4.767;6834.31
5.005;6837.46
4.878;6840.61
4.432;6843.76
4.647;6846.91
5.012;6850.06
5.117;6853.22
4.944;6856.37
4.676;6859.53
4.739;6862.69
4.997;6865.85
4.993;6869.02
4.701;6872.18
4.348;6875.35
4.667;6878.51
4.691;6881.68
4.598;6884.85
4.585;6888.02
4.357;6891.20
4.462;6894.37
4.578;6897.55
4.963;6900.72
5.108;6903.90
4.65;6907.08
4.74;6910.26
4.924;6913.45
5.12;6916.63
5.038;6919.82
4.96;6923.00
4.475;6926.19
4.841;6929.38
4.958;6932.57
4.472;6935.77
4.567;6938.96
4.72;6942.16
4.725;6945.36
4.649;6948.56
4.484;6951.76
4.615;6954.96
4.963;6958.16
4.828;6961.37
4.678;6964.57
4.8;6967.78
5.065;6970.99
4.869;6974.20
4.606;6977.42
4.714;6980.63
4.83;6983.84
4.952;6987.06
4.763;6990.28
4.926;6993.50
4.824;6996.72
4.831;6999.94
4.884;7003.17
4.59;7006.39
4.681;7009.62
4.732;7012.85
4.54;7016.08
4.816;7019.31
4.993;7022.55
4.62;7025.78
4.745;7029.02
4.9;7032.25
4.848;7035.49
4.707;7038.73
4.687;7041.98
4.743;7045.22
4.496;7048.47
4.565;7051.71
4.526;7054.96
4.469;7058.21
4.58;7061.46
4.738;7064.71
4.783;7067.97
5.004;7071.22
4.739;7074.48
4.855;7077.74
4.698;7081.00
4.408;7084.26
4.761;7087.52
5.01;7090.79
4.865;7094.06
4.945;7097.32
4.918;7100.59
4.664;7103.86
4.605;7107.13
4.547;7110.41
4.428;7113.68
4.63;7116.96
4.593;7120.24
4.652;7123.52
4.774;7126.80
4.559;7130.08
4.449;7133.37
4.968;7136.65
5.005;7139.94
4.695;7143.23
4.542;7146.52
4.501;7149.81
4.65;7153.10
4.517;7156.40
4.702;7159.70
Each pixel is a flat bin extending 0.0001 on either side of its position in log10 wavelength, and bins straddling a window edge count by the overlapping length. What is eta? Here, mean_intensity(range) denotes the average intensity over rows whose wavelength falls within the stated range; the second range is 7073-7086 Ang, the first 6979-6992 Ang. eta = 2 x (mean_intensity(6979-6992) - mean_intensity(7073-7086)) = 0.28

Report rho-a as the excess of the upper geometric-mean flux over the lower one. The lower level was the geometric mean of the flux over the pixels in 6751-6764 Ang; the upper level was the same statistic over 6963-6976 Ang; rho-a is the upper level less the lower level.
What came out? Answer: 0.10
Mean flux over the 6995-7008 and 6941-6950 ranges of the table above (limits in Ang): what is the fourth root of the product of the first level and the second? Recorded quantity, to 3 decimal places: 2.177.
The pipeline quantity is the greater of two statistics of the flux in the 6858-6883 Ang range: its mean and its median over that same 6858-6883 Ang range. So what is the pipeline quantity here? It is 4.73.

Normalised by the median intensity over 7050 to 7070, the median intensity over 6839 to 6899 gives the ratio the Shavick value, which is 1.023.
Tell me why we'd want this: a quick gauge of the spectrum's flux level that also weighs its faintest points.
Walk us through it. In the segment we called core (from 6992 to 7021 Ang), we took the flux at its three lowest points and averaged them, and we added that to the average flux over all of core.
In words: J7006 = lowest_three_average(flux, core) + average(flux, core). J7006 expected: 9.36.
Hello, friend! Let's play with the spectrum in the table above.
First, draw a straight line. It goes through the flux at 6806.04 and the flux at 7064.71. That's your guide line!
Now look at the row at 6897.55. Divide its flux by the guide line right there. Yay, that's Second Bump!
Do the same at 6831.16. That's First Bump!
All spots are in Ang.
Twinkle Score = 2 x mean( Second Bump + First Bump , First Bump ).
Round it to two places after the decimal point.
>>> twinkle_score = 2.74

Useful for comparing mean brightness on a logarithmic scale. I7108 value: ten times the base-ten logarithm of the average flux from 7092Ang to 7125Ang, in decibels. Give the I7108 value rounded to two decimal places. 6.71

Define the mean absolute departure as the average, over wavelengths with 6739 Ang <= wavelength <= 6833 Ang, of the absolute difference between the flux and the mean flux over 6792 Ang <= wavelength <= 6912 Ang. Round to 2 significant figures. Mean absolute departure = 0.14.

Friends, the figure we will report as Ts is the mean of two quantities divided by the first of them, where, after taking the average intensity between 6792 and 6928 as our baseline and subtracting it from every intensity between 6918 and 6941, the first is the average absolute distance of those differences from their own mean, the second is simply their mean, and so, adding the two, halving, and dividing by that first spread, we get 0.36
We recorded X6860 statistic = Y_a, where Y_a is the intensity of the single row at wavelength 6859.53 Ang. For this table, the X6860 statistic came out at 4.676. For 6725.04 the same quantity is 4.678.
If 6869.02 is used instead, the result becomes 4.993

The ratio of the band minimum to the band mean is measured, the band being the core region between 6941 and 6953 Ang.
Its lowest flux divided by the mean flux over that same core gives 0.965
